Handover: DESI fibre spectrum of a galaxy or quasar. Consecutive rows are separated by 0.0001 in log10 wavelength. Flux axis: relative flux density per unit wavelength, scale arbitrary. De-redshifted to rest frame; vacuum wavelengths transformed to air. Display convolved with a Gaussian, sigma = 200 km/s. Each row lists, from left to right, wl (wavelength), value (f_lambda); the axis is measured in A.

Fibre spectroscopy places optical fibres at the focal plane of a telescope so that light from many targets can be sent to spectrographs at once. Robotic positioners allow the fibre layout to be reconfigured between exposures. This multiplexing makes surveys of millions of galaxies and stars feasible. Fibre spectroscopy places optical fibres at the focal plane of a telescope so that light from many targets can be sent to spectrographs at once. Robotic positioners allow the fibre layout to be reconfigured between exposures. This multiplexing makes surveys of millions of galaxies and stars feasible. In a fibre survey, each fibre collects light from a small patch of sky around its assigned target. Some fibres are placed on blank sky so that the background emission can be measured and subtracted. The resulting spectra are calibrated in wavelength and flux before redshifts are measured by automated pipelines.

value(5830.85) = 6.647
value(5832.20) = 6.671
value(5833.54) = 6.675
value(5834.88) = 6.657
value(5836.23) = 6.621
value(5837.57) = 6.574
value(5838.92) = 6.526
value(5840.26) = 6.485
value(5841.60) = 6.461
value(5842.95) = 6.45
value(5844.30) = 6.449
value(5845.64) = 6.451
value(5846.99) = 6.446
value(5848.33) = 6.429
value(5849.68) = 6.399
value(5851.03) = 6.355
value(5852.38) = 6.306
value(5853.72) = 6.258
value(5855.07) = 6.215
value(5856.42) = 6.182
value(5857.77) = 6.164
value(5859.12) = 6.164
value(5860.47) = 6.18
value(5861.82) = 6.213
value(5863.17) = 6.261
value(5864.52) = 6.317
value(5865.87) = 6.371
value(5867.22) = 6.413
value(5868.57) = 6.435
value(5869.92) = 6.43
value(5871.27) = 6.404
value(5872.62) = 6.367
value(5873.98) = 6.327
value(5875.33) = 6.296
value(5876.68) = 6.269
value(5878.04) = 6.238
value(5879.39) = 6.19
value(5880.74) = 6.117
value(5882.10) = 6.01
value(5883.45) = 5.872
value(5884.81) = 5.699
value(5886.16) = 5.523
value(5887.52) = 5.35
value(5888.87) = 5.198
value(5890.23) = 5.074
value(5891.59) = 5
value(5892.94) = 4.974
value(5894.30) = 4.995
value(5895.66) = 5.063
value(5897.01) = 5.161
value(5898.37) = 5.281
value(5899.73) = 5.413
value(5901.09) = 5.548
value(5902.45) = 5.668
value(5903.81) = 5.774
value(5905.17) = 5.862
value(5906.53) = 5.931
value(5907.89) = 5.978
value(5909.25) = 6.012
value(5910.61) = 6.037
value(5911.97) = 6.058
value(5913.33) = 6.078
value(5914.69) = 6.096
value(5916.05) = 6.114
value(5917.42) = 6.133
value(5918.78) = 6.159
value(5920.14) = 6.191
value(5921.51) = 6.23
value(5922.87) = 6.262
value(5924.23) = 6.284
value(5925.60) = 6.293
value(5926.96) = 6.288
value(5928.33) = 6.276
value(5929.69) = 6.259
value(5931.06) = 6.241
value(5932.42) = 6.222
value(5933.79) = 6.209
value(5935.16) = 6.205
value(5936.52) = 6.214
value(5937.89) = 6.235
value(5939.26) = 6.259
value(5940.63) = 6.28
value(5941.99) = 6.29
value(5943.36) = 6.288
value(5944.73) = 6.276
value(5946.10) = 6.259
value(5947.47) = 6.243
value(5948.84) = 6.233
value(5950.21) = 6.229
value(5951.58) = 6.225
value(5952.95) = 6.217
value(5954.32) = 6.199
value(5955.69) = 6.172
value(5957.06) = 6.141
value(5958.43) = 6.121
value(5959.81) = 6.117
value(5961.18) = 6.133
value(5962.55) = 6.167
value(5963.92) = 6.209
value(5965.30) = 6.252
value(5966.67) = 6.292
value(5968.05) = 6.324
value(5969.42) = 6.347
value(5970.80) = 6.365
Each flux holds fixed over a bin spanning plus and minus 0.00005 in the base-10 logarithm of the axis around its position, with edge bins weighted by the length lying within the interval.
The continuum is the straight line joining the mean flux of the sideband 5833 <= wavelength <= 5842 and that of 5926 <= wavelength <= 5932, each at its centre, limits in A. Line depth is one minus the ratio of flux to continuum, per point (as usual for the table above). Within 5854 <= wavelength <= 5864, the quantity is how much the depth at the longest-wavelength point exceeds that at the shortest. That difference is -0.01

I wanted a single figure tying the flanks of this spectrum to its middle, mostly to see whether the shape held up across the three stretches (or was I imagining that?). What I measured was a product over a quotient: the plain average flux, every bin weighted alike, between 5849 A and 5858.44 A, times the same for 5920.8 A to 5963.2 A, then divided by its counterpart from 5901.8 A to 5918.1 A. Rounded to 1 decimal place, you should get 6.5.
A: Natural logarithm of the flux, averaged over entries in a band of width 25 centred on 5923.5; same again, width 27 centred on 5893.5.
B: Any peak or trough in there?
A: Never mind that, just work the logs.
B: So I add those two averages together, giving 3.52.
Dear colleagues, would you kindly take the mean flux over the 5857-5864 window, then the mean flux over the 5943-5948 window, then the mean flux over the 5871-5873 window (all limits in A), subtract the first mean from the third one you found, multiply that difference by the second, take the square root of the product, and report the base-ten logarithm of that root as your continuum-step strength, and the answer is 0.0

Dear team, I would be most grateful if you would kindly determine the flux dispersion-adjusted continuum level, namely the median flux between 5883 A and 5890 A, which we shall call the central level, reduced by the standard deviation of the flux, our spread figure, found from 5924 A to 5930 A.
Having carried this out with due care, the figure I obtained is 5.5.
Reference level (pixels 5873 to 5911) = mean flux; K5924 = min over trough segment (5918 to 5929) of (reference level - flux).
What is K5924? -0.62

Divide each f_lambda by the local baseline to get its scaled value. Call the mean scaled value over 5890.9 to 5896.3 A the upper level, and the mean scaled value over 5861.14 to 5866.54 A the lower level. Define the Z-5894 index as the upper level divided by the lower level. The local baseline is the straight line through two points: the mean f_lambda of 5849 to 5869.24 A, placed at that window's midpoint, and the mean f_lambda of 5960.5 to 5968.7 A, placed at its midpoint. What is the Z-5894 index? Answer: 0.80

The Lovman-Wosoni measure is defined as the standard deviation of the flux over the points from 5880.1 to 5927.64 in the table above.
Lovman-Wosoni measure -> 0.44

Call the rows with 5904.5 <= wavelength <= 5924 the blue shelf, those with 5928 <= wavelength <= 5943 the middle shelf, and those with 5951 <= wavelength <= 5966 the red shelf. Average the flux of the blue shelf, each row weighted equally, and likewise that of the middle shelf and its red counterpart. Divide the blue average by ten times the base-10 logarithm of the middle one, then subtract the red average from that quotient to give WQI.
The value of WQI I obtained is -5.41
